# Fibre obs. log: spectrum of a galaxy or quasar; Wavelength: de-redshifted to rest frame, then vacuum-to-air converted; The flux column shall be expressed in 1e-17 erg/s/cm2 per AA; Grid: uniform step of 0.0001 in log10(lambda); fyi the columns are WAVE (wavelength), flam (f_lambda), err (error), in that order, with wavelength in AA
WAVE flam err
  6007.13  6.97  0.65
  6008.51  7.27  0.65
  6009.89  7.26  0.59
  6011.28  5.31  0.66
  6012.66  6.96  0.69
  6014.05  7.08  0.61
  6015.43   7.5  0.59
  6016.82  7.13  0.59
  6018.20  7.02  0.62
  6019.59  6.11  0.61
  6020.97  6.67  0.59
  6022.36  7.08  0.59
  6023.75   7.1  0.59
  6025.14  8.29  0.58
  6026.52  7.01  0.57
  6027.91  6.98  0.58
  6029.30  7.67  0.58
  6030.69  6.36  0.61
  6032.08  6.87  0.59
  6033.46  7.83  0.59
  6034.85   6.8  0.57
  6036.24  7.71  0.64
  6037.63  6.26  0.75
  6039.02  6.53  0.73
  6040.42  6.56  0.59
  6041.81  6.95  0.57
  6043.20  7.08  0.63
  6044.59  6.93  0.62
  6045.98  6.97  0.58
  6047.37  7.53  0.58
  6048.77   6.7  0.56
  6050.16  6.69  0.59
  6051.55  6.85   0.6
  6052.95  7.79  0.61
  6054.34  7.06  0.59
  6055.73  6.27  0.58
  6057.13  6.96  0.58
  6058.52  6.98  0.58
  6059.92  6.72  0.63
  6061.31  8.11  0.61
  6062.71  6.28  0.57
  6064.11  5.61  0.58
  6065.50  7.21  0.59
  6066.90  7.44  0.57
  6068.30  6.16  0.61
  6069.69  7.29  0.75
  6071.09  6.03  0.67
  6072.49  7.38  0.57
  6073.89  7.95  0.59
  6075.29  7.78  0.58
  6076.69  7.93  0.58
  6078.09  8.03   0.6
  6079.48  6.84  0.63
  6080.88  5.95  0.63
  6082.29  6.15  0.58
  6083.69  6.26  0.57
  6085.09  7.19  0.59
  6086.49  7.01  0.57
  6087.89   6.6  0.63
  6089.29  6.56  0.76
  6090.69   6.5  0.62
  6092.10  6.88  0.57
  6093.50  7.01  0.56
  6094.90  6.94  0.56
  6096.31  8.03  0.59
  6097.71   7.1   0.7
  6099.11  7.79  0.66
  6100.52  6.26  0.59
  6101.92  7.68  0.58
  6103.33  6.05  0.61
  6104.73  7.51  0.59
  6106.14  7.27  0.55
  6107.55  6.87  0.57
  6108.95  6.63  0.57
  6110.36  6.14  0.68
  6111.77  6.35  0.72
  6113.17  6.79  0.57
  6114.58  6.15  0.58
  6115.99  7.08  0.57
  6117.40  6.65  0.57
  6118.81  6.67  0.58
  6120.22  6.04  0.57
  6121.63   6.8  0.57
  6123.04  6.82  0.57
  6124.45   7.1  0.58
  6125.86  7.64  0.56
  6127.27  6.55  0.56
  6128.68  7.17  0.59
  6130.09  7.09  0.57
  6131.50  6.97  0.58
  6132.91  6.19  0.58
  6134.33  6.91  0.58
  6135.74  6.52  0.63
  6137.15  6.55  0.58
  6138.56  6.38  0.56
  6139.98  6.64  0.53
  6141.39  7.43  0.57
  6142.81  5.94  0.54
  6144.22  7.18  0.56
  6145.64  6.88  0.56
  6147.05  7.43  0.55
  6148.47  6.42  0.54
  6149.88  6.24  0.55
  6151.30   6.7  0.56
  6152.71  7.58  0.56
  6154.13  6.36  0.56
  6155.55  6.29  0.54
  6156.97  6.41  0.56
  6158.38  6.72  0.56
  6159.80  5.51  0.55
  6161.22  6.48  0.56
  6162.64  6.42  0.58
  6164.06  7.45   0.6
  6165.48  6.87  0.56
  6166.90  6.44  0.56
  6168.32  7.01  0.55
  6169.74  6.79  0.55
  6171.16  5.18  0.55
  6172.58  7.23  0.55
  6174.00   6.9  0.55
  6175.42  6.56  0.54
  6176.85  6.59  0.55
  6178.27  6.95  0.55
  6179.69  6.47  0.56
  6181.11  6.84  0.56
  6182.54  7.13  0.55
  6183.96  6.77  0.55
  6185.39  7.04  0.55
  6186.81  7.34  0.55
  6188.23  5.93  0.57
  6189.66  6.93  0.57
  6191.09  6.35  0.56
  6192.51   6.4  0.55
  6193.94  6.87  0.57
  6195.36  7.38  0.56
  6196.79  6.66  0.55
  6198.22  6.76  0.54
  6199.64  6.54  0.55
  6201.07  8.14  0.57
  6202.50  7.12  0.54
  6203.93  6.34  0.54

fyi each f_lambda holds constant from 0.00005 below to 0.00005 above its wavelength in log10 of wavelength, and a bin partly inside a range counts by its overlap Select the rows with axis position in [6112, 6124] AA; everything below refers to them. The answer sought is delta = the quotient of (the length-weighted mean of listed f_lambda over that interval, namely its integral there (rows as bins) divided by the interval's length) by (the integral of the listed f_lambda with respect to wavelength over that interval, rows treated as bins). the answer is 0.08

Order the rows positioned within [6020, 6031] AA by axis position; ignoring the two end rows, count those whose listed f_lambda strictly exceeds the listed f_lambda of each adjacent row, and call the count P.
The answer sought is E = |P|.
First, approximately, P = 2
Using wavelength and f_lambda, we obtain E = 2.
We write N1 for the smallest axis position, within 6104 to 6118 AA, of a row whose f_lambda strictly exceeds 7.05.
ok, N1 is 6104.73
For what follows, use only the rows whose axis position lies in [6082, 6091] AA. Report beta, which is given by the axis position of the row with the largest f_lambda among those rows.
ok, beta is 6085.09 AA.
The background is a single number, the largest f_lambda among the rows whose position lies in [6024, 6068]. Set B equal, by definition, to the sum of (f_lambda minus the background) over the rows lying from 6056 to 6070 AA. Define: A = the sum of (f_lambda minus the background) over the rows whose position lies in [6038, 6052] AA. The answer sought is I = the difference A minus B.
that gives 0.0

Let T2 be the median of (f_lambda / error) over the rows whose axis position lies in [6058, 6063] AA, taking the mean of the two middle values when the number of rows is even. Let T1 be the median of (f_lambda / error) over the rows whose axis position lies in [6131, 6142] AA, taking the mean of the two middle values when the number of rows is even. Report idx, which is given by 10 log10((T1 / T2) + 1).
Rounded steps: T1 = 11.65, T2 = 11.5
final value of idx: 3.03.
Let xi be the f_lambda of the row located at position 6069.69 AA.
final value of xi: 7.29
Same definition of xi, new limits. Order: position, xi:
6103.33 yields 6.05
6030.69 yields 6.36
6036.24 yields 7.71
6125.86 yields 7.64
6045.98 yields 6.97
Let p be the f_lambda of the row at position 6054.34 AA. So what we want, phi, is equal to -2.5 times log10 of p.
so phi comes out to -2.12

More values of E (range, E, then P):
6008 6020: 1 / 1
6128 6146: 4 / 4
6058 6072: 3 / 3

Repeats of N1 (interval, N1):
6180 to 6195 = 6182.54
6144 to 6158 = 6144.22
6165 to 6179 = 6172.58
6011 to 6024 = 6014.05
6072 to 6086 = 6072.49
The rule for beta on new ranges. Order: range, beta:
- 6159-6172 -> 6164.06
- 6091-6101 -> 6096.31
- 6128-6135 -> 6128.68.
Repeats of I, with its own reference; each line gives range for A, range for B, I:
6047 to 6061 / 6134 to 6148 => 1.7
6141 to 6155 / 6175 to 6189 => 0.5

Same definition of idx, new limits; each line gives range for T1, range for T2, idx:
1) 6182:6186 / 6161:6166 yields 3.17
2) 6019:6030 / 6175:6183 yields 2.98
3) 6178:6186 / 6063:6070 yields 3.49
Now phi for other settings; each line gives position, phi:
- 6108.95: -2.05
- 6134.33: -2.10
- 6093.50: -2.11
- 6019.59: -1.97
